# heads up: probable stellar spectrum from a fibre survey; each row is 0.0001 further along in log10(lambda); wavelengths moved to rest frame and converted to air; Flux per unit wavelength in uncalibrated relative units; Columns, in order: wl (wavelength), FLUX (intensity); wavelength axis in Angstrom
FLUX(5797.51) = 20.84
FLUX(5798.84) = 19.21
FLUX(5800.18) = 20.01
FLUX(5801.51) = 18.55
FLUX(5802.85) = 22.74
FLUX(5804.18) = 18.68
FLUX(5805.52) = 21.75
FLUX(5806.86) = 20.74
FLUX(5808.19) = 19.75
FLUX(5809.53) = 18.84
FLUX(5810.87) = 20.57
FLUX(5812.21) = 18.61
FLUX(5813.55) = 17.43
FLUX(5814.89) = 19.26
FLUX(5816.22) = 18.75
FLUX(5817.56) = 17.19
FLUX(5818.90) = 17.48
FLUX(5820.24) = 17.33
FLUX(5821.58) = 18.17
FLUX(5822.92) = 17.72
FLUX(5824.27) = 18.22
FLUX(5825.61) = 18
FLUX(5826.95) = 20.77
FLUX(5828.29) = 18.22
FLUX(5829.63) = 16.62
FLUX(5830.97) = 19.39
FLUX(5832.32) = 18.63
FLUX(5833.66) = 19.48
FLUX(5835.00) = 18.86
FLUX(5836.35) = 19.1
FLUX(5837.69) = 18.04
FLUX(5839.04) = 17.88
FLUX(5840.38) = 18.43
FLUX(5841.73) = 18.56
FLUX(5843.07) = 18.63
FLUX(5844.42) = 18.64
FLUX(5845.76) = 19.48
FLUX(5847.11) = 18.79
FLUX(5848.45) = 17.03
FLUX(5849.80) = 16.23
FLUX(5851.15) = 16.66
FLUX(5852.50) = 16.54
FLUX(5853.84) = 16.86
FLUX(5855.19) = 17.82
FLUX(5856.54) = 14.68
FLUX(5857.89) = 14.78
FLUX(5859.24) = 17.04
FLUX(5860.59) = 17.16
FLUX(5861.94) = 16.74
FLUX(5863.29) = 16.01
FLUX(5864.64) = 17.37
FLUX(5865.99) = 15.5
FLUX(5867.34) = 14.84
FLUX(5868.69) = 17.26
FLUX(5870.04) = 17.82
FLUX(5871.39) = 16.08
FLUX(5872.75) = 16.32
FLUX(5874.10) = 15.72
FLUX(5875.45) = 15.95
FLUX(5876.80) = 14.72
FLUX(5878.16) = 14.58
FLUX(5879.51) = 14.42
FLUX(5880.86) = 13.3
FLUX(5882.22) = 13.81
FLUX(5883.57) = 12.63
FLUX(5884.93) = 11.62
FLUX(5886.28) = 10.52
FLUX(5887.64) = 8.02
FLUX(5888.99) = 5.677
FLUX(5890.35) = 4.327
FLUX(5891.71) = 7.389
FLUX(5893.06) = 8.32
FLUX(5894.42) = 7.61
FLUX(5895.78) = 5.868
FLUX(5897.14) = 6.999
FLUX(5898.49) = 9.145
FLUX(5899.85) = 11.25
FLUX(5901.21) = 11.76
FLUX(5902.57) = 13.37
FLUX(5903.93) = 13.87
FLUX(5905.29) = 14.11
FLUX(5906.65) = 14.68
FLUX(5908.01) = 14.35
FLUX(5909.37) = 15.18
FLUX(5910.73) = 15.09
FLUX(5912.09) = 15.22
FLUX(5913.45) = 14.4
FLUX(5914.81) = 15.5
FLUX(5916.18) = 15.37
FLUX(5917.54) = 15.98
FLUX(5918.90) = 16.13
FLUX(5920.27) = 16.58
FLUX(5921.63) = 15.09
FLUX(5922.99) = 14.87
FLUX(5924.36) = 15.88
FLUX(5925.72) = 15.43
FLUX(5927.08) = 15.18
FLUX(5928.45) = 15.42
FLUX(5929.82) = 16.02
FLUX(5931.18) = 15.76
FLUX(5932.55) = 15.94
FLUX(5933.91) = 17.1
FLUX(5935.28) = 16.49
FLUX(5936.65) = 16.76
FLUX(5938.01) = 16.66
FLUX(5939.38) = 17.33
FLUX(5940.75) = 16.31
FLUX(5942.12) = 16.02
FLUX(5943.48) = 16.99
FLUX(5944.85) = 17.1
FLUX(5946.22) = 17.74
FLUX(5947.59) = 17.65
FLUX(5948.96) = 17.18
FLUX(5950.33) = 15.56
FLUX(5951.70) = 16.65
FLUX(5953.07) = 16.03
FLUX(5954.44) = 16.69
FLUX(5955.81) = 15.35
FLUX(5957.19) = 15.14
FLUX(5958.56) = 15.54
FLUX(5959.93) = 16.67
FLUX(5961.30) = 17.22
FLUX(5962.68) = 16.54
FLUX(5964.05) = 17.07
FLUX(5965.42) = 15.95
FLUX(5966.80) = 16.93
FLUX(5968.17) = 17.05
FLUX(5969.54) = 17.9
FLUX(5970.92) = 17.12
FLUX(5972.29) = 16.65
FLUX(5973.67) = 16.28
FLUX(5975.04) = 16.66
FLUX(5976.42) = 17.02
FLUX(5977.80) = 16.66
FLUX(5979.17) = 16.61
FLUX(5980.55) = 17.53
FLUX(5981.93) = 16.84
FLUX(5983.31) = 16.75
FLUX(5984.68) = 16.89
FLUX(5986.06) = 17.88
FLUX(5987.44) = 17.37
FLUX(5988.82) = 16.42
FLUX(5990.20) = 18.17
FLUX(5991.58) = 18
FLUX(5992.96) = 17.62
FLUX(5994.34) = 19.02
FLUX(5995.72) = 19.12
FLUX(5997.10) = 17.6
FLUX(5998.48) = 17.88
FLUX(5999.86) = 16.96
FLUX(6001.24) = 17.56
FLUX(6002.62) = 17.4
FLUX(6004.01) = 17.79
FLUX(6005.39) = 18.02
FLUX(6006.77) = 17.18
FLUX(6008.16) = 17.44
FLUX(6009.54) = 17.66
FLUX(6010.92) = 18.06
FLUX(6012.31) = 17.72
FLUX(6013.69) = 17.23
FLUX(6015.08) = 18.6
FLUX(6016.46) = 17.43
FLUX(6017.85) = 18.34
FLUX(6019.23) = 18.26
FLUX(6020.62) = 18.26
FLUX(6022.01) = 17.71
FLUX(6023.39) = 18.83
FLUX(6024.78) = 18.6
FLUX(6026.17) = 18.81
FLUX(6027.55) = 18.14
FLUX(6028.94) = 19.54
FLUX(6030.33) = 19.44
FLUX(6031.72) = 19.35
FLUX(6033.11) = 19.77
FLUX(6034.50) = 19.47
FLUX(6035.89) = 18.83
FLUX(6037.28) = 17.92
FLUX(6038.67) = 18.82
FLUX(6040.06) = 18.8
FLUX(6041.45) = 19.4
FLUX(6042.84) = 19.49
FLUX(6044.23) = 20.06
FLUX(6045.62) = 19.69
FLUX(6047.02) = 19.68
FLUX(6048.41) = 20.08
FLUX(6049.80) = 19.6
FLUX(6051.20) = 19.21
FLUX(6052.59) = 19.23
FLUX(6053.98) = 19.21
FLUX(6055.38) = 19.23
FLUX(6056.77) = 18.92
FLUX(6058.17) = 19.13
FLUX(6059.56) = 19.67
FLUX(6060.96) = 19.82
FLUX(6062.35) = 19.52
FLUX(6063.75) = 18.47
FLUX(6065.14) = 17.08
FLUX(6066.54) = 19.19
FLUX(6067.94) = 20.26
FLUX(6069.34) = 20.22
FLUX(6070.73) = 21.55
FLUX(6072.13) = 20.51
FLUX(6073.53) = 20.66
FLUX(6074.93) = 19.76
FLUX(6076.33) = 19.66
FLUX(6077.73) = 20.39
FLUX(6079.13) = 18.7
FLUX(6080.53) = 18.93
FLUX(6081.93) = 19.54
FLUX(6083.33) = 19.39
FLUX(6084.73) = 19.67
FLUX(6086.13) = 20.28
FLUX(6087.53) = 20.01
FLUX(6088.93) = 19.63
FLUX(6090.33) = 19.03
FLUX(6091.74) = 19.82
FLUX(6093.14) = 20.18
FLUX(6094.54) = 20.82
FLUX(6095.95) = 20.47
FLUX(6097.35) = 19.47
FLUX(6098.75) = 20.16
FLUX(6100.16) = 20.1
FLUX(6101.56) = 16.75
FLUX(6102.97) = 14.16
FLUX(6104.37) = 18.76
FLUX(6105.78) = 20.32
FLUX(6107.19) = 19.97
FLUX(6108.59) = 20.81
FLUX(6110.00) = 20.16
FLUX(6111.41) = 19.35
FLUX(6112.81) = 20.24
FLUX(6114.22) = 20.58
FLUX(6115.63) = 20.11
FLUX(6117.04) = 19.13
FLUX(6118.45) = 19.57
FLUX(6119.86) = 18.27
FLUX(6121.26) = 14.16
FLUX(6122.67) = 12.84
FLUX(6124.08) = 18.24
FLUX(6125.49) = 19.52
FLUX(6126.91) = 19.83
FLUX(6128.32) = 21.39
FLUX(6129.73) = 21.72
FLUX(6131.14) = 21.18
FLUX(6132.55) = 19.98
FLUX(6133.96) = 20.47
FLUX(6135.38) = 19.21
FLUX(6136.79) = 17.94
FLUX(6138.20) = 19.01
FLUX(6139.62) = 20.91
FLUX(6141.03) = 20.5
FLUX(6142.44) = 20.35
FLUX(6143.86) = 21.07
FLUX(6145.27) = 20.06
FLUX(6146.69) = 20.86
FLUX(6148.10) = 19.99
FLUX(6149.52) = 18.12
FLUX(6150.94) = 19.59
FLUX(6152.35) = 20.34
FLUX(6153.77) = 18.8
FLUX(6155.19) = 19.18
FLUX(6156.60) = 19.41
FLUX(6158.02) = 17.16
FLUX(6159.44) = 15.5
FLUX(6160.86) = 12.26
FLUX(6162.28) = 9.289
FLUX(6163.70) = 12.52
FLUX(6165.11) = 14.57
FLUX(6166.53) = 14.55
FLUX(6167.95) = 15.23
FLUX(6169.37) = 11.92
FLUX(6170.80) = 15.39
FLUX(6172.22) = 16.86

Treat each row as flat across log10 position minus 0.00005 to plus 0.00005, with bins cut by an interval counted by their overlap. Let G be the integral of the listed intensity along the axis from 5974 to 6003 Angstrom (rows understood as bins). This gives 505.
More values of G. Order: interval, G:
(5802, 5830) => 530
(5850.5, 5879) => 462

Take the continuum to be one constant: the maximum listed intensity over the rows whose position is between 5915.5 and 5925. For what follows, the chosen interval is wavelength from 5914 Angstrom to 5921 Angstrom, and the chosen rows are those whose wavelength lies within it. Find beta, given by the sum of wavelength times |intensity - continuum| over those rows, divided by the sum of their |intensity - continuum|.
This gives 5916.3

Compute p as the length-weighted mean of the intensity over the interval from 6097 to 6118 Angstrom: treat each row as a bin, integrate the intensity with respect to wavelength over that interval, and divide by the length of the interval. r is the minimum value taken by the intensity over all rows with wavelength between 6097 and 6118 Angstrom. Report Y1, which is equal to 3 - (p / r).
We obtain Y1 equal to 1.63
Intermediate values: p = 19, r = 14.16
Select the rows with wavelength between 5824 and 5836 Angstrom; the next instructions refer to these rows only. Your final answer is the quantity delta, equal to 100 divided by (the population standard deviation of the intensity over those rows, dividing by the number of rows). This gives 92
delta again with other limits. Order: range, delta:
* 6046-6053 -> 311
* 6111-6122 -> 52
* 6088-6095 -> 169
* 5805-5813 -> 91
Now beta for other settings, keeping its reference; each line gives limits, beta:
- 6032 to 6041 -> 6036.2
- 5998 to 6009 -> 6003.3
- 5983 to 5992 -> 5988.7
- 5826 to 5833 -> 5829.2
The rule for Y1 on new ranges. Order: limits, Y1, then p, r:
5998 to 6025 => 1.95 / 18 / 16.96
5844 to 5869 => 1.86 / 17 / 14.68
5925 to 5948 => 1.92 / 16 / 15.18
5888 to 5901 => 1.25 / 8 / 4.327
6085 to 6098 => 1.95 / 20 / 19.03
